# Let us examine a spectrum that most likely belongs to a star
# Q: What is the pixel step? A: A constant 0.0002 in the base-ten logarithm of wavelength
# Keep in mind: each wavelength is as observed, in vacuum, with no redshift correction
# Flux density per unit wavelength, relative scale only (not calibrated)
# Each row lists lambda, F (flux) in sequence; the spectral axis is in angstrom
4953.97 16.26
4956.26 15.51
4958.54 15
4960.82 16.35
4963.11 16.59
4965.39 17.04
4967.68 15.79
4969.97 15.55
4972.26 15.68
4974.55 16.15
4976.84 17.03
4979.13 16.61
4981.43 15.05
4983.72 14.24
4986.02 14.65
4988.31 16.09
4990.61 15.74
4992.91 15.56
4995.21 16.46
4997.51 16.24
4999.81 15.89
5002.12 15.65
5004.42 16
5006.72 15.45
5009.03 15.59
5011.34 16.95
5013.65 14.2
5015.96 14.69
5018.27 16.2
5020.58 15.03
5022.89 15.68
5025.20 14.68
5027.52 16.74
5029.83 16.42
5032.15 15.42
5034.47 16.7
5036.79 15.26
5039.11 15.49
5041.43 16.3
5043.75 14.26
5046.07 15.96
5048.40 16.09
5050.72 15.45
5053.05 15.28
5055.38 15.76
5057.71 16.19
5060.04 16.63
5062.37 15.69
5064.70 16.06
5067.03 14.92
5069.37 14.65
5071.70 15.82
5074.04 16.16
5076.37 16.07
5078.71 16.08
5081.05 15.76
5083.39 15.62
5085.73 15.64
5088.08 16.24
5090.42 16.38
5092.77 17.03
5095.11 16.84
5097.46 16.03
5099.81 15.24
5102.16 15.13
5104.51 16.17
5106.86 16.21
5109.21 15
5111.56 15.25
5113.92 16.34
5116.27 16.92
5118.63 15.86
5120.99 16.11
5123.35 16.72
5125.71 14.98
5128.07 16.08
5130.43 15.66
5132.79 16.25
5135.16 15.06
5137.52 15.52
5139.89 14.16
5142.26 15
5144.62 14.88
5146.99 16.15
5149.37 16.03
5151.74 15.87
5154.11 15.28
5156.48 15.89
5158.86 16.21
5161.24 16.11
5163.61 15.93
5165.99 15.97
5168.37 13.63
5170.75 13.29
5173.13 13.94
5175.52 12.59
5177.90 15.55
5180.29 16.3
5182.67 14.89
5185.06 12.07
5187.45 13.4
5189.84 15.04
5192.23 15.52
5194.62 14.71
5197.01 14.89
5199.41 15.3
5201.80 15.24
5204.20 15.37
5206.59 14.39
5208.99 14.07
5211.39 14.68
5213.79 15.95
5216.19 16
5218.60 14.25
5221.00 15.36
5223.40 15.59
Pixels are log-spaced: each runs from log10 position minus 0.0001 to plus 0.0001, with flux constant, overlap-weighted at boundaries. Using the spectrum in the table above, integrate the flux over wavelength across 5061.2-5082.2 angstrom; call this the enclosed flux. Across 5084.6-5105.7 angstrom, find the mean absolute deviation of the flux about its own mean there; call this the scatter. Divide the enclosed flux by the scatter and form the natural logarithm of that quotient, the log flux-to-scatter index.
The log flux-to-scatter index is 6.48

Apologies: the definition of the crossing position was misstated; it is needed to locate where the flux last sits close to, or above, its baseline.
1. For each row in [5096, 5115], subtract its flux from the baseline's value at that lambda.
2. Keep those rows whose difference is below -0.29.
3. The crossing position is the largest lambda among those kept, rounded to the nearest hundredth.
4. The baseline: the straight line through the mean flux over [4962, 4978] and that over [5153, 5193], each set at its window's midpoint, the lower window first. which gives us 5113.92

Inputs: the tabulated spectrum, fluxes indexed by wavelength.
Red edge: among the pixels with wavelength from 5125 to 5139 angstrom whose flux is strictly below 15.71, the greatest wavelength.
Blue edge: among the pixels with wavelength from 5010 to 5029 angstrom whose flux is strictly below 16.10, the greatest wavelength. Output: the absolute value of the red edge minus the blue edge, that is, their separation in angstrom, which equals 112.3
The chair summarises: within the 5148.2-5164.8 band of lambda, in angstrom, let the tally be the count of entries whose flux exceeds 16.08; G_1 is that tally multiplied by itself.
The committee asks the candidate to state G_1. 4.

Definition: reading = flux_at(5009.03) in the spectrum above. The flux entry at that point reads 15.59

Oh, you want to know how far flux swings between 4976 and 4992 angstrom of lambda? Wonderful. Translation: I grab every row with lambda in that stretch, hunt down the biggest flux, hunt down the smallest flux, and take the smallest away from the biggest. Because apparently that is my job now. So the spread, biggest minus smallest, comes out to 2.8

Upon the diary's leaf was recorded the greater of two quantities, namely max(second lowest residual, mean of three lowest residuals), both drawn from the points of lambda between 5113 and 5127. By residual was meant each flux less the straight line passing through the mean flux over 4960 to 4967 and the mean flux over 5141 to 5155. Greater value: 0.15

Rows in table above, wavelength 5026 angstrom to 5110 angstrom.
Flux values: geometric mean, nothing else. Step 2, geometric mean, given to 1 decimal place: 15.8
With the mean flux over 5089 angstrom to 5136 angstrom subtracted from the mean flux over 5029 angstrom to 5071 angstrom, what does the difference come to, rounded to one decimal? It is -0.3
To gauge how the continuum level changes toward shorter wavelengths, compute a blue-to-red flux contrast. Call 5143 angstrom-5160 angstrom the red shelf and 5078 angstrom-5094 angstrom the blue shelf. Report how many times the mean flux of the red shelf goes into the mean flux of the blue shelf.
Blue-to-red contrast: 1.02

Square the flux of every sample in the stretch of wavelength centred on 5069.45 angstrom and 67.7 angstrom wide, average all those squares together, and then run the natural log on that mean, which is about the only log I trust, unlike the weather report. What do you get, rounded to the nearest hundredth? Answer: 5.52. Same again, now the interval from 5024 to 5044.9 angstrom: 5.51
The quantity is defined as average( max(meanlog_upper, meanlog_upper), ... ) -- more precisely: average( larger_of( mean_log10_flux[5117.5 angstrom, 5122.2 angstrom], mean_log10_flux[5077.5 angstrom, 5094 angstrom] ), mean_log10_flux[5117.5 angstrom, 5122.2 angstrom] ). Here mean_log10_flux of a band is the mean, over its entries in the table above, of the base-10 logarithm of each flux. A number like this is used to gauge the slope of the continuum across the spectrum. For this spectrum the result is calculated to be 1.205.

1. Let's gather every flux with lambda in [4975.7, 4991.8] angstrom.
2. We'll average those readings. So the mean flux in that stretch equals 15.6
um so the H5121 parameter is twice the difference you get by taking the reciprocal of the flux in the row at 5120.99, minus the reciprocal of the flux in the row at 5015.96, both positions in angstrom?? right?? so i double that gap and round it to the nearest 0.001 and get -0.012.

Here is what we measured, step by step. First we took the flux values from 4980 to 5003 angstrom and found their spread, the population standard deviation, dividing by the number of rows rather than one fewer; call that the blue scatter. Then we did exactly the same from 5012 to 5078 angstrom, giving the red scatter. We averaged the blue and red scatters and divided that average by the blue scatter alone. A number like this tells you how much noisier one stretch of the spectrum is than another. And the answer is 1.03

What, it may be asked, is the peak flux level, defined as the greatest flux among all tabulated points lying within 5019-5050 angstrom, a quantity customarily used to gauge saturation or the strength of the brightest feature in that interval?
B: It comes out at 16.74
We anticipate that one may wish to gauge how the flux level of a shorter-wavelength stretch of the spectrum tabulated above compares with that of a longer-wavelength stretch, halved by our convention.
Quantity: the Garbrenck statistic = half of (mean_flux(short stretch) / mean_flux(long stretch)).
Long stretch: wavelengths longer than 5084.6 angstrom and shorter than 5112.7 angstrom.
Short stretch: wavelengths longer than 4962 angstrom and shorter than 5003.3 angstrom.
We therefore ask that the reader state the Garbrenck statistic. 0.499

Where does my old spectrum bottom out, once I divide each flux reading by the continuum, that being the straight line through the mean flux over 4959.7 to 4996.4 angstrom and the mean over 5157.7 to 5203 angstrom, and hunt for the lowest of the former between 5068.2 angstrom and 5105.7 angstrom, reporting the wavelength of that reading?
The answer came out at 5069.37 angstrom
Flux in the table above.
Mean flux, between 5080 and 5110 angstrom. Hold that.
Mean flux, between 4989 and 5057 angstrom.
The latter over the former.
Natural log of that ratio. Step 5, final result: -0.016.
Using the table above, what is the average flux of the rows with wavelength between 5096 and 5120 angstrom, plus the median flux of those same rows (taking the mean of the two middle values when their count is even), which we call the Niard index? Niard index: 31.8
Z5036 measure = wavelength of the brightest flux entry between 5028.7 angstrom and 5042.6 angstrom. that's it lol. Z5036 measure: 5034.47 angstrom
